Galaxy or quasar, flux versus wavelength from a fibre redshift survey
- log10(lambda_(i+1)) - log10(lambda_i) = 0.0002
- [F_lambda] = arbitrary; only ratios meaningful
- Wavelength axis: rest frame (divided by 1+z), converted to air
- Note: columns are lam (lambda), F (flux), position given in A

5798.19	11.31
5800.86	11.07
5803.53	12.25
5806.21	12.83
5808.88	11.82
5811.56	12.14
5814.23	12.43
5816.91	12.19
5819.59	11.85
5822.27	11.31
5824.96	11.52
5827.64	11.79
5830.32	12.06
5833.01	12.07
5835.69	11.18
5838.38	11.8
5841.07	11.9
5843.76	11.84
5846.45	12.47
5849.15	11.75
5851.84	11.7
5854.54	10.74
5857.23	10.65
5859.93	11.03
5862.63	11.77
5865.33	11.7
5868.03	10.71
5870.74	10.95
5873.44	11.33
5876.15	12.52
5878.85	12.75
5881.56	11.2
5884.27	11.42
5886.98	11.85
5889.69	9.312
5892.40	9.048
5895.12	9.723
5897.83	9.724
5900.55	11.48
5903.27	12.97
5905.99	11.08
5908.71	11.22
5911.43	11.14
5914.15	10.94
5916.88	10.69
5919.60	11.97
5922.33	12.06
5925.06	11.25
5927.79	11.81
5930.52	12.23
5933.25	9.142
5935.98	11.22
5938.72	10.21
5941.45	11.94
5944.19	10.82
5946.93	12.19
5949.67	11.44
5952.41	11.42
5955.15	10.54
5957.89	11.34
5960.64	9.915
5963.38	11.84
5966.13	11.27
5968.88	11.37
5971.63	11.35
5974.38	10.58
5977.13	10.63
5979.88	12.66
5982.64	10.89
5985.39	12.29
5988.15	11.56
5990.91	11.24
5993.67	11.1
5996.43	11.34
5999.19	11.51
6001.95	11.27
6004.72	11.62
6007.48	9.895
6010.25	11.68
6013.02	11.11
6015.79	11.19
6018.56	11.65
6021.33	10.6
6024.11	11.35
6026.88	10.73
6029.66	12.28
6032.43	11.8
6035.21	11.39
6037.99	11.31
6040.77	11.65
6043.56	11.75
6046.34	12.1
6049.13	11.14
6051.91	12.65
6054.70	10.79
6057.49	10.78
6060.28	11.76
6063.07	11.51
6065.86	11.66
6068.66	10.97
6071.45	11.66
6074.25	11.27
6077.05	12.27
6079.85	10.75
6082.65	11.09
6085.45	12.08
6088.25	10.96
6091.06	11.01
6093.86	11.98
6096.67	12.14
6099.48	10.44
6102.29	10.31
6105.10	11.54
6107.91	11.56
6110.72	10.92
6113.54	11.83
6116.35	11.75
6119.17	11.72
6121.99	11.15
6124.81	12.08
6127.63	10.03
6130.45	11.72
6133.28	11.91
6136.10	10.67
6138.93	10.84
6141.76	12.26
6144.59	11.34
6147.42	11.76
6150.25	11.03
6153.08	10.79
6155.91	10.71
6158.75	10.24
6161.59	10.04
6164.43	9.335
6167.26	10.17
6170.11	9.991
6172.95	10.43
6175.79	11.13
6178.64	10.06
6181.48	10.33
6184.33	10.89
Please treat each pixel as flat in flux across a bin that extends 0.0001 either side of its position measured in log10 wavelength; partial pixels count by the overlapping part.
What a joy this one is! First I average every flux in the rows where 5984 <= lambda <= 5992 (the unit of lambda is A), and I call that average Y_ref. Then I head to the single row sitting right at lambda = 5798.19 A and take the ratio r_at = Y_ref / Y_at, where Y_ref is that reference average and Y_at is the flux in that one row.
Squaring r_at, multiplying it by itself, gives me 1.07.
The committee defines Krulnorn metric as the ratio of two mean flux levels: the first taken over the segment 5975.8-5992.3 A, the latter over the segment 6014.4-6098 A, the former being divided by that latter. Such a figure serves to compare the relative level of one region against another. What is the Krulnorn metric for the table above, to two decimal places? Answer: 1.01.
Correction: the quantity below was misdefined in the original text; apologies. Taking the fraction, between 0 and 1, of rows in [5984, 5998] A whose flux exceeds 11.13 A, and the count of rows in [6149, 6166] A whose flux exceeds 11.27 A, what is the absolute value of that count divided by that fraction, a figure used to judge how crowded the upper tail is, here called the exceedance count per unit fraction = 0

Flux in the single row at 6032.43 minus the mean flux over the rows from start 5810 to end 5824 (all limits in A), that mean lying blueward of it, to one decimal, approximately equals -0.2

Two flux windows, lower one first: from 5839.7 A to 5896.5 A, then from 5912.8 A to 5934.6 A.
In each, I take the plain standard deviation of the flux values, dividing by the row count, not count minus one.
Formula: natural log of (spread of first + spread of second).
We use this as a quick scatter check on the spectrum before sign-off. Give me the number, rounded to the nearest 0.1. 0.7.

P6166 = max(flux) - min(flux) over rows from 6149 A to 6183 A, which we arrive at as 1.8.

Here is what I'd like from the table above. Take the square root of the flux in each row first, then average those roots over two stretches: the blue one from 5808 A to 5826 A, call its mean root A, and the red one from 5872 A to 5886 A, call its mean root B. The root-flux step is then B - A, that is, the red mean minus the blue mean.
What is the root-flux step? -0.008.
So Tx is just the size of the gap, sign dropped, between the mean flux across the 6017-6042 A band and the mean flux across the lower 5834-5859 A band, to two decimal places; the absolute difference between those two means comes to 0.14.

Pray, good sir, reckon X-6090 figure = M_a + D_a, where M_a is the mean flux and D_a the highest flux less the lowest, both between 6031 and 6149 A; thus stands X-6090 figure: 14.1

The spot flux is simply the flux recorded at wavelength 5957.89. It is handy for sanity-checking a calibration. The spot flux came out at 11.34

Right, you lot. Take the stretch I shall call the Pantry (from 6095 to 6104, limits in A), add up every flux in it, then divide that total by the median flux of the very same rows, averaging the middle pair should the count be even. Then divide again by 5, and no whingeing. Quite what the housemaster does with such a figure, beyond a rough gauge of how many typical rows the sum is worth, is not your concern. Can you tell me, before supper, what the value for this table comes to 0.630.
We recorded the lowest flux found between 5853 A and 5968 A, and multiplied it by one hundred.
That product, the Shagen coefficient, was 905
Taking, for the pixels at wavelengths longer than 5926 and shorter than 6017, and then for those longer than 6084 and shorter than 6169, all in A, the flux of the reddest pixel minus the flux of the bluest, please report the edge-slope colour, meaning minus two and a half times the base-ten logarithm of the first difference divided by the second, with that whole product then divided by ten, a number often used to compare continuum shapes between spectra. 0.12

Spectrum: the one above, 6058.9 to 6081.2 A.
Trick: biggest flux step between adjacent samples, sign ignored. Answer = 1.5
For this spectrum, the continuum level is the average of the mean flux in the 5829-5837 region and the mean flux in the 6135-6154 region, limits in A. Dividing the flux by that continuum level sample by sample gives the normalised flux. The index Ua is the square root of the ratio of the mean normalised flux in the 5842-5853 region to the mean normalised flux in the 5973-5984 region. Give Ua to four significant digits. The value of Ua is 1.033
